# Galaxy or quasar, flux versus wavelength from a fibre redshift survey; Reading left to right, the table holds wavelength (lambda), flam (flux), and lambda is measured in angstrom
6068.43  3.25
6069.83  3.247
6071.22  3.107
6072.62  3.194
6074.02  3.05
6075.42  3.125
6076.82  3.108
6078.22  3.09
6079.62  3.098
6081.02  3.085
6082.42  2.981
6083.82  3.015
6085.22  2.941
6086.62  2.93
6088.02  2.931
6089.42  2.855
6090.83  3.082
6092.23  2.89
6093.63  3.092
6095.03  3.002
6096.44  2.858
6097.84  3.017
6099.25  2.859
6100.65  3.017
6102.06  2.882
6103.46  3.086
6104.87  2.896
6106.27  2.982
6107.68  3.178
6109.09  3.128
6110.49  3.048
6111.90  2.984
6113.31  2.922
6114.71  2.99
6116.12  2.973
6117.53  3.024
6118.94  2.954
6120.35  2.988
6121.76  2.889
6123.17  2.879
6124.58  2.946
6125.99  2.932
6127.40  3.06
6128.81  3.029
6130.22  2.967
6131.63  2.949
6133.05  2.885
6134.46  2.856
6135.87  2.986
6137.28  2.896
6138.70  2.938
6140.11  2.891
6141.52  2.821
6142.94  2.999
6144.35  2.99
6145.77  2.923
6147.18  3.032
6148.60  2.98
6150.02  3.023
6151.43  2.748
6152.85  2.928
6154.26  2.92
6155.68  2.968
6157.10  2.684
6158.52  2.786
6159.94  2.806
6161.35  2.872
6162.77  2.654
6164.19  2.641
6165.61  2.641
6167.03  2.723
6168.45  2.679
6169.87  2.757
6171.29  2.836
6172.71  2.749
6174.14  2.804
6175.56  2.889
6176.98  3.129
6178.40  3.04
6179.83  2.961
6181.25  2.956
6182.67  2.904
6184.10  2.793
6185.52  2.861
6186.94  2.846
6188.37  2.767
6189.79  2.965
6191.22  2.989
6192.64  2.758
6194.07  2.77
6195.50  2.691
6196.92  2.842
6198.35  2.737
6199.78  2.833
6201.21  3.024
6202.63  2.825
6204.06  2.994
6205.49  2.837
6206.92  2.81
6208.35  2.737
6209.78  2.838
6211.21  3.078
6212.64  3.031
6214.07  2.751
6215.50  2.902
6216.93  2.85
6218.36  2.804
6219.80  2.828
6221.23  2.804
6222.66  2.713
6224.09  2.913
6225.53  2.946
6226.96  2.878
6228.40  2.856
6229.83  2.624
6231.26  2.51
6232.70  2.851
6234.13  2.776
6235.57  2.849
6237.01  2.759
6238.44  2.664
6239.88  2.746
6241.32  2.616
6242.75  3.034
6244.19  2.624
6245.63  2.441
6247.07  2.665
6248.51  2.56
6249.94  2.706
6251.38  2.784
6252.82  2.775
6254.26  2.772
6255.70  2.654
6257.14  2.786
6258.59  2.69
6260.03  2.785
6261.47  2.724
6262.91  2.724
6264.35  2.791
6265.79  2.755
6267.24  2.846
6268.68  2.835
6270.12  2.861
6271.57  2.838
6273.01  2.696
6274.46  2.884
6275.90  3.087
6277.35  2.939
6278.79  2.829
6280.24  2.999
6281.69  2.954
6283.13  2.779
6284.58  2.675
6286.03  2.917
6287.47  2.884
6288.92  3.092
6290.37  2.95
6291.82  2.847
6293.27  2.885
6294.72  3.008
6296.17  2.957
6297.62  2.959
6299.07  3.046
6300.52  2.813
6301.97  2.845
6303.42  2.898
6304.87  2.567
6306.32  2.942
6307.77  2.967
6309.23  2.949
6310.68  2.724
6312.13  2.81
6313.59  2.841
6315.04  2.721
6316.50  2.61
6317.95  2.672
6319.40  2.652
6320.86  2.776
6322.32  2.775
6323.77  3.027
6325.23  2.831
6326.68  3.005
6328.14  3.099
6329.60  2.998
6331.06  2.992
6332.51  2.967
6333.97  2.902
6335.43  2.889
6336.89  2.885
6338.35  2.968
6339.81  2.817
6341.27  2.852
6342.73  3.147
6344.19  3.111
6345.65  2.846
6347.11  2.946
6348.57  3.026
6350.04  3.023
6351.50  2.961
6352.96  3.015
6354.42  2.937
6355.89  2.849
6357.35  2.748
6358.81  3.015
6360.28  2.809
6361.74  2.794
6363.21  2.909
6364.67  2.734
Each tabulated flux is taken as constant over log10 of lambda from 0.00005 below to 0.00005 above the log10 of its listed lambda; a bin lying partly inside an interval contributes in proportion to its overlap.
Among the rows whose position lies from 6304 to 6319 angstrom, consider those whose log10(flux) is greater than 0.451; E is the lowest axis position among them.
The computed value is 6306.32 angstrom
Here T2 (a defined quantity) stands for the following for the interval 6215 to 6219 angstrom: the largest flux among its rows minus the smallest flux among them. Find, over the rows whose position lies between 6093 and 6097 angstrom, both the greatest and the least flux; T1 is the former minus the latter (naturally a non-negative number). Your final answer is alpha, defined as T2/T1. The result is 0.4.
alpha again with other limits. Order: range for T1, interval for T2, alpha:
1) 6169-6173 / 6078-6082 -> 0.1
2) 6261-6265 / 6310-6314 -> 1.7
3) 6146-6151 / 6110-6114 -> 2.4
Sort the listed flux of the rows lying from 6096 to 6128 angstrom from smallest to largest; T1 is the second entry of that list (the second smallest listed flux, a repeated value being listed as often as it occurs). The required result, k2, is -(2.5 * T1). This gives -7.1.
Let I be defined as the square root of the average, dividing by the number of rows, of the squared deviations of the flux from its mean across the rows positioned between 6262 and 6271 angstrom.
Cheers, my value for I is 0.050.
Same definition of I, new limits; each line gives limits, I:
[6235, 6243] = 0.136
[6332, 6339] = 0.037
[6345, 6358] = 0.090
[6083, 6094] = 0.081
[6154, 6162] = 0.093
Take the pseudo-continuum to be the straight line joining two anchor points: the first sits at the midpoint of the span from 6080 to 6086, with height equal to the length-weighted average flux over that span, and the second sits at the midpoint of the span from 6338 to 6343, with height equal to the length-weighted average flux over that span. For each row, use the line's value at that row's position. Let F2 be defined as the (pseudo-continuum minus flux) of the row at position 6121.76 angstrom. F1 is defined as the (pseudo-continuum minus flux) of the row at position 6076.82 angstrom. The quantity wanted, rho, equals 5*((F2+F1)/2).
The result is 0.0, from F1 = -0.1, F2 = 0.11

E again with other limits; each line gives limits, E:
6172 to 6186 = 6175.56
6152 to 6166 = 6152.85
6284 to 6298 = 6286.03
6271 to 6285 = 6271.57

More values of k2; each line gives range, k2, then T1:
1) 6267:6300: -6.7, 2.696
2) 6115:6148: -7.1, 2.856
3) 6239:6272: -6.4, 2.56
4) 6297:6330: -6.5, 2.61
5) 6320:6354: -6.9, 2.776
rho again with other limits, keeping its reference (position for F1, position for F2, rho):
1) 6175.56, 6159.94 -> 0.7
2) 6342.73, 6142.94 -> -0.6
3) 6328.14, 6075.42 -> -0.7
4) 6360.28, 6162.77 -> 1.1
